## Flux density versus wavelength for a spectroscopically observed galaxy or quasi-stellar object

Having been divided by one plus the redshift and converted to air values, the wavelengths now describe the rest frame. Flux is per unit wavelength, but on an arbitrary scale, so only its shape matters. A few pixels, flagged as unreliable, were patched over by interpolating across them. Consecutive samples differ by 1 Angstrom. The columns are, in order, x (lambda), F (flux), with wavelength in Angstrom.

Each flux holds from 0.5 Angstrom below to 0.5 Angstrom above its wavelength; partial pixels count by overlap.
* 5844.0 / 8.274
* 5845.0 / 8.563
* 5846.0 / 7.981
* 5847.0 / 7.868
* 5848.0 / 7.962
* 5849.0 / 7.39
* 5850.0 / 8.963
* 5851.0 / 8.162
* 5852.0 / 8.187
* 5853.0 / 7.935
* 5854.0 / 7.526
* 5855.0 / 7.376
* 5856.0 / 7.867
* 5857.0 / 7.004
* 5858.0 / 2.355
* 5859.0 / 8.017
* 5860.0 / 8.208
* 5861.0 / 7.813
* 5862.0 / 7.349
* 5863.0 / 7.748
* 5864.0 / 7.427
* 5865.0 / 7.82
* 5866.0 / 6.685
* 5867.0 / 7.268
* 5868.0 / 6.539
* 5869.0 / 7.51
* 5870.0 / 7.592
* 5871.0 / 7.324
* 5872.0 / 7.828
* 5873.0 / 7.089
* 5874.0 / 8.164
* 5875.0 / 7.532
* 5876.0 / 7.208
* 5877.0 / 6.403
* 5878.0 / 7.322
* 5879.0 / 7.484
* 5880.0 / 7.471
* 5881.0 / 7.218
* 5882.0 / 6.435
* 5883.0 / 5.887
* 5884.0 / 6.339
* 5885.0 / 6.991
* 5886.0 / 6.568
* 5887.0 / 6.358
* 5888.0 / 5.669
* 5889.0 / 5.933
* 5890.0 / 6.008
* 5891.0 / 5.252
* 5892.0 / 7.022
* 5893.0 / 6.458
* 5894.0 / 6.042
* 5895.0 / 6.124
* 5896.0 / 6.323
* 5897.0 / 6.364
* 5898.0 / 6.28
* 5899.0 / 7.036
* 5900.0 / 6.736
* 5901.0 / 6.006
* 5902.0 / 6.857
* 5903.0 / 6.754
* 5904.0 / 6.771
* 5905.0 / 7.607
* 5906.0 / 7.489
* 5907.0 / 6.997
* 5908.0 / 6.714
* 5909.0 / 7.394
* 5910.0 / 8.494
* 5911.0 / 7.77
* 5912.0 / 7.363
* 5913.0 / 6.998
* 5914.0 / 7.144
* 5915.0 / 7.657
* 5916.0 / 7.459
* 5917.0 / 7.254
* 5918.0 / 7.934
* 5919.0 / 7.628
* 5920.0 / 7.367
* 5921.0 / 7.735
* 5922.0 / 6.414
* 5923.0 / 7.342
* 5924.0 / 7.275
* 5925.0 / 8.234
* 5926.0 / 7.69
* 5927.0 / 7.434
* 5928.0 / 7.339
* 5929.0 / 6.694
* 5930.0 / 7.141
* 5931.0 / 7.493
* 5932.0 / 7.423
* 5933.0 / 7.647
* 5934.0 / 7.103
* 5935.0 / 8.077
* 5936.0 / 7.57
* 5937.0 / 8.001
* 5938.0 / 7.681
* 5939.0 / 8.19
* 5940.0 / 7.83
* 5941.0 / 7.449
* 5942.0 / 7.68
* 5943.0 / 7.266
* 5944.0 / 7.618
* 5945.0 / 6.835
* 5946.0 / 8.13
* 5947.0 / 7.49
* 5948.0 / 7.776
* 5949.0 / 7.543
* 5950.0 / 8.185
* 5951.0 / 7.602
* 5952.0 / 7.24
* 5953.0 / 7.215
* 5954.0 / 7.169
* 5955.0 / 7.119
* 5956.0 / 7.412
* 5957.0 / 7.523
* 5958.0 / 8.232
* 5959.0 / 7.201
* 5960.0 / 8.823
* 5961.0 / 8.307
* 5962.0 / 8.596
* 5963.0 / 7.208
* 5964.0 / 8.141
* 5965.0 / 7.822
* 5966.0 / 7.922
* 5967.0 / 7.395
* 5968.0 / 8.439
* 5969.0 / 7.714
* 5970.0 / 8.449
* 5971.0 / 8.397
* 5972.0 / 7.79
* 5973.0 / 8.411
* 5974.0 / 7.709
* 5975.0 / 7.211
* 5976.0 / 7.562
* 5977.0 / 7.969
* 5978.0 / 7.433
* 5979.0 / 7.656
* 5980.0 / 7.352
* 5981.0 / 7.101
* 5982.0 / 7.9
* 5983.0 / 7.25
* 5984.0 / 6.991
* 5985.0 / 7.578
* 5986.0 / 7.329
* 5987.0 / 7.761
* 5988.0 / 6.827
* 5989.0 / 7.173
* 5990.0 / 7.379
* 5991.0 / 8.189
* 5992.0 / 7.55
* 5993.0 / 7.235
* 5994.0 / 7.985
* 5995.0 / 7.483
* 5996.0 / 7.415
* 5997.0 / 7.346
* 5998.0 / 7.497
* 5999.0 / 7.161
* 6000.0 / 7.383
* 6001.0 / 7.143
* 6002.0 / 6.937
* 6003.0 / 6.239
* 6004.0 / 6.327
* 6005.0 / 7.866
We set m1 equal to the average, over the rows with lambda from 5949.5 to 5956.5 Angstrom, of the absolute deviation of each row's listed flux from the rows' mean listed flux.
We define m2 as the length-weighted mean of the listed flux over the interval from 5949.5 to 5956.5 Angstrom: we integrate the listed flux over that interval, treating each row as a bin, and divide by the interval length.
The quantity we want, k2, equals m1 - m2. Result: -7.15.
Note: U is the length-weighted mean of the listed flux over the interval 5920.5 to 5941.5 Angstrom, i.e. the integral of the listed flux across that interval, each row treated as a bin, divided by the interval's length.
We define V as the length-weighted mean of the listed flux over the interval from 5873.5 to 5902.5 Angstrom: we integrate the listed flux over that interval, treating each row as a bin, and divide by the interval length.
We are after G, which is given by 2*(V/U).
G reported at 1.76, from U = 7.51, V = 6.6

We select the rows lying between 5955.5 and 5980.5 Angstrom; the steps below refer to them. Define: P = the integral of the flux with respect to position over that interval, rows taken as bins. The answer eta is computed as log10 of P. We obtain 2.29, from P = 197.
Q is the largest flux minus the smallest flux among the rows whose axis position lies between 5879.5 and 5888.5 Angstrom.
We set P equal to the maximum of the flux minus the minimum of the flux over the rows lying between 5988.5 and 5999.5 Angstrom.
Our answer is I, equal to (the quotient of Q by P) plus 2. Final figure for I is 3.75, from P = 1.0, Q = 1.8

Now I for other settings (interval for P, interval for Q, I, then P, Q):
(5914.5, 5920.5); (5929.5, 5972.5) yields 4.92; 0.7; 2.0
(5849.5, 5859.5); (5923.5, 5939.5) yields 2.23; 6.6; 1.5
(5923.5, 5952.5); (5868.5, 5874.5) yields 2.70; 1.5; 1.1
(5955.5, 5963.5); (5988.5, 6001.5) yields 2.64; 1.6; 1.0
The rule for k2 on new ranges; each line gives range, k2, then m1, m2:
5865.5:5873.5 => -6.89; 0.34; 7.23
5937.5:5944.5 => -7.48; 0.20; 7.67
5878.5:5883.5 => -6.31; 0.59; 6.90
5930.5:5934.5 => -7.26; 0.16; 7.42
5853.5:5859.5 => -5.25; 1.45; 6.69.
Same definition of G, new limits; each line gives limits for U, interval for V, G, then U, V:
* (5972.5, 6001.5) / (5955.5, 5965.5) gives 2.12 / 7.48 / 7.9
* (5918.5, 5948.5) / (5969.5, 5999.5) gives 2.01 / 7.52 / 7.6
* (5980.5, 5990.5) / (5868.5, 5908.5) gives 1.85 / 7.33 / 6.8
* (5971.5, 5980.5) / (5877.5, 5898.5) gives 1.68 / 7.68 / 6.5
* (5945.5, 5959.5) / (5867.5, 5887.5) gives 1.87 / 7.56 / 7.1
